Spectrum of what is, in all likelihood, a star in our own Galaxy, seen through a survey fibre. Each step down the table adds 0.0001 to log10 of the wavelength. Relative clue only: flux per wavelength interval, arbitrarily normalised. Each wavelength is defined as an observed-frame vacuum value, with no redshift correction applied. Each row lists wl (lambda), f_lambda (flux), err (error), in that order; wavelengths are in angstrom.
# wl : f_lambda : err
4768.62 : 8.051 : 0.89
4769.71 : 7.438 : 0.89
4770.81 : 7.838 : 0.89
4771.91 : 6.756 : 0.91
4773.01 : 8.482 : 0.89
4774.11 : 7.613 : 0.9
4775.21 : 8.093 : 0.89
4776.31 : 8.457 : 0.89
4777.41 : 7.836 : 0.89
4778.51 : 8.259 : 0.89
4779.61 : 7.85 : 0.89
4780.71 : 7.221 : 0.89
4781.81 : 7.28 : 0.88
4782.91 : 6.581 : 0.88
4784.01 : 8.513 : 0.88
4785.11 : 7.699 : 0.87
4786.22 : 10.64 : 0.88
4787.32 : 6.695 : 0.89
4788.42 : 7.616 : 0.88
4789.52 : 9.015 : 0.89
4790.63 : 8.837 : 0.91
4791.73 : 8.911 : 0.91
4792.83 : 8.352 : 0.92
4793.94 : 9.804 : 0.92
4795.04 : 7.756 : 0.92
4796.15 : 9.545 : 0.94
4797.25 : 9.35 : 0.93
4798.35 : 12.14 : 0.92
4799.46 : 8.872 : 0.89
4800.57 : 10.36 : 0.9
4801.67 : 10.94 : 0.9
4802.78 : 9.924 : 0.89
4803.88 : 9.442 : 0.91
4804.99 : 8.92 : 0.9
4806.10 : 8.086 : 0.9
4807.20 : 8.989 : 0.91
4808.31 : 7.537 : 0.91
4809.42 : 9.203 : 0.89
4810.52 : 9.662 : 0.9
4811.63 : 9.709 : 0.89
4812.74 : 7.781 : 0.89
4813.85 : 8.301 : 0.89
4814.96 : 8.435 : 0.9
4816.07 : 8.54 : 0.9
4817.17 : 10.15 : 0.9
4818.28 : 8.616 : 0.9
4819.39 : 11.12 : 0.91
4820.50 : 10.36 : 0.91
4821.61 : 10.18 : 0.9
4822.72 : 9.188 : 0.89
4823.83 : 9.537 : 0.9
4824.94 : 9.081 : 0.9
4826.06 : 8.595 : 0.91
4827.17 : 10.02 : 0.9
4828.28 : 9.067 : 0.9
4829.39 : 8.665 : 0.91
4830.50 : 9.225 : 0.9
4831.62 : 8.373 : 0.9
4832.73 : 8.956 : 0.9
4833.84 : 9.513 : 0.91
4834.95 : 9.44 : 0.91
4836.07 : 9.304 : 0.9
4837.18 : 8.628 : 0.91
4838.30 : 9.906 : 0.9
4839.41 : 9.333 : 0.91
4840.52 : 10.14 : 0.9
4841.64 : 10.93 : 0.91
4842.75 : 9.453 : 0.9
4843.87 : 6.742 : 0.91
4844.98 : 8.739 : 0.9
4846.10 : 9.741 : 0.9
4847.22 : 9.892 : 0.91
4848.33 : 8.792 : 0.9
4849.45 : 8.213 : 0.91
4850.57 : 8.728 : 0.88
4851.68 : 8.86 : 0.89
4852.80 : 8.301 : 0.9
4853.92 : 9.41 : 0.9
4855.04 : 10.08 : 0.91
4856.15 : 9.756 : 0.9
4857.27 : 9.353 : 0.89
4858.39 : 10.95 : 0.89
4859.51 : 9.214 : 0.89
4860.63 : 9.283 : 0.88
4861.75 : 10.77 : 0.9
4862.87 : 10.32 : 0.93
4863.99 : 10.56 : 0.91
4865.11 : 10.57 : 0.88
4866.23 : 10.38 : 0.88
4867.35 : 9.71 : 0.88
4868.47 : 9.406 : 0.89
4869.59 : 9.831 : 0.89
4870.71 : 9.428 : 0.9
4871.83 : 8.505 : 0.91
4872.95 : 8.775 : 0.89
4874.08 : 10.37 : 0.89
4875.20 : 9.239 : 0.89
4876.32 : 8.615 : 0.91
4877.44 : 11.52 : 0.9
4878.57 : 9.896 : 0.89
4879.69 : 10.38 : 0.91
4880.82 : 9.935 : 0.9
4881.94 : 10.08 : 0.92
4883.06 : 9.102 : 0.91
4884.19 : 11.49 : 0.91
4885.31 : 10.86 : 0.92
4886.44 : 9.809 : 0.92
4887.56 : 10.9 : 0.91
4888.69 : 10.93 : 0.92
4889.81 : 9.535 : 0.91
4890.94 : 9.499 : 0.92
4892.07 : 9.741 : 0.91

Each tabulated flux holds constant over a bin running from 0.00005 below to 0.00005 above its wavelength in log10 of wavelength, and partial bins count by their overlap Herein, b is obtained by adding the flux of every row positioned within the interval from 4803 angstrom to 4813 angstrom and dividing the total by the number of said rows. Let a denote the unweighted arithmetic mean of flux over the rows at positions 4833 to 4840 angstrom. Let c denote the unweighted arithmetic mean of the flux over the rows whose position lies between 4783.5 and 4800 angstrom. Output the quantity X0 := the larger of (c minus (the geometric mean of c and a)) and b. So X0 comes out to 8.8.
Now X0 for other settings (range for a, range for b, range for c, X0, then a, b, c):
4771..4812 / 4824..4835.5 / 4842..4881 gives 9.1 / 8.7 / 9.1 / 9.5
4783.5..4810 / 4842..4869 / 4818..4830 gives 9.5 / 9.0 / 9.5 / 9.5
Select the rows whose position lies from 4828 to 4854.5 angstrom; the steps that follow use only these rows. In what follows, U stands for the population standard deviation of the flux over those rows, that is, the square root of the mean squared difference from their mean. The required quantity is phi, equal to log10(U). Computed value -0.10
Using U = 0.79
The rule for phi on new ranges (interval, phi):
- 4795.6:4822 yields 0.04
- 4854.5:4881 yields -0.13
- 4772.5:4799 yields 0.09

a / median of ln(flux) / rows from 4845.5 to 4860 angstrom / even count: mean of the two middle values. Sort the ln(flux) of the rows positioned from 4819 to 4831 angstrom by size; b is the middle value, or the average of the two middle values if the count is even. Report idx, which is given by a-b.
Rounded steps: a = 2.24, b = 2.22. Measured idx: 0.014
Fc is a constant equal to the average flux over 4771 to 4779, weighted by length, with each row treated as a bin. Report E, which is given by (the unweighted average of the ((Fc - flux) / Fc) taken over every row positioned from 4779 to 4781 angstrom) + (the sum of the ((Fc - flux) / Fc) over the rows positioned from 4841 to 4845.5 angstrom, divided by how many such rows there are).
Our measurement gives -0.08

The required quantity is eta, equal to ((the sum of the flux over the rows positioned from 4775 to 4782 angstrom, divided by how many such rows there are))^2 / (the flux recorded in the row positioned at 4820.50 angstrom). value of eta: 6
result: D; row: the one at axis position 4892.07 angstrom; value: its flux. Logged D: 9.741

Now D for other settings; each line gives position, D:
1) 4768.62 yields 8.051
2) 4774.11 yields 7.613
